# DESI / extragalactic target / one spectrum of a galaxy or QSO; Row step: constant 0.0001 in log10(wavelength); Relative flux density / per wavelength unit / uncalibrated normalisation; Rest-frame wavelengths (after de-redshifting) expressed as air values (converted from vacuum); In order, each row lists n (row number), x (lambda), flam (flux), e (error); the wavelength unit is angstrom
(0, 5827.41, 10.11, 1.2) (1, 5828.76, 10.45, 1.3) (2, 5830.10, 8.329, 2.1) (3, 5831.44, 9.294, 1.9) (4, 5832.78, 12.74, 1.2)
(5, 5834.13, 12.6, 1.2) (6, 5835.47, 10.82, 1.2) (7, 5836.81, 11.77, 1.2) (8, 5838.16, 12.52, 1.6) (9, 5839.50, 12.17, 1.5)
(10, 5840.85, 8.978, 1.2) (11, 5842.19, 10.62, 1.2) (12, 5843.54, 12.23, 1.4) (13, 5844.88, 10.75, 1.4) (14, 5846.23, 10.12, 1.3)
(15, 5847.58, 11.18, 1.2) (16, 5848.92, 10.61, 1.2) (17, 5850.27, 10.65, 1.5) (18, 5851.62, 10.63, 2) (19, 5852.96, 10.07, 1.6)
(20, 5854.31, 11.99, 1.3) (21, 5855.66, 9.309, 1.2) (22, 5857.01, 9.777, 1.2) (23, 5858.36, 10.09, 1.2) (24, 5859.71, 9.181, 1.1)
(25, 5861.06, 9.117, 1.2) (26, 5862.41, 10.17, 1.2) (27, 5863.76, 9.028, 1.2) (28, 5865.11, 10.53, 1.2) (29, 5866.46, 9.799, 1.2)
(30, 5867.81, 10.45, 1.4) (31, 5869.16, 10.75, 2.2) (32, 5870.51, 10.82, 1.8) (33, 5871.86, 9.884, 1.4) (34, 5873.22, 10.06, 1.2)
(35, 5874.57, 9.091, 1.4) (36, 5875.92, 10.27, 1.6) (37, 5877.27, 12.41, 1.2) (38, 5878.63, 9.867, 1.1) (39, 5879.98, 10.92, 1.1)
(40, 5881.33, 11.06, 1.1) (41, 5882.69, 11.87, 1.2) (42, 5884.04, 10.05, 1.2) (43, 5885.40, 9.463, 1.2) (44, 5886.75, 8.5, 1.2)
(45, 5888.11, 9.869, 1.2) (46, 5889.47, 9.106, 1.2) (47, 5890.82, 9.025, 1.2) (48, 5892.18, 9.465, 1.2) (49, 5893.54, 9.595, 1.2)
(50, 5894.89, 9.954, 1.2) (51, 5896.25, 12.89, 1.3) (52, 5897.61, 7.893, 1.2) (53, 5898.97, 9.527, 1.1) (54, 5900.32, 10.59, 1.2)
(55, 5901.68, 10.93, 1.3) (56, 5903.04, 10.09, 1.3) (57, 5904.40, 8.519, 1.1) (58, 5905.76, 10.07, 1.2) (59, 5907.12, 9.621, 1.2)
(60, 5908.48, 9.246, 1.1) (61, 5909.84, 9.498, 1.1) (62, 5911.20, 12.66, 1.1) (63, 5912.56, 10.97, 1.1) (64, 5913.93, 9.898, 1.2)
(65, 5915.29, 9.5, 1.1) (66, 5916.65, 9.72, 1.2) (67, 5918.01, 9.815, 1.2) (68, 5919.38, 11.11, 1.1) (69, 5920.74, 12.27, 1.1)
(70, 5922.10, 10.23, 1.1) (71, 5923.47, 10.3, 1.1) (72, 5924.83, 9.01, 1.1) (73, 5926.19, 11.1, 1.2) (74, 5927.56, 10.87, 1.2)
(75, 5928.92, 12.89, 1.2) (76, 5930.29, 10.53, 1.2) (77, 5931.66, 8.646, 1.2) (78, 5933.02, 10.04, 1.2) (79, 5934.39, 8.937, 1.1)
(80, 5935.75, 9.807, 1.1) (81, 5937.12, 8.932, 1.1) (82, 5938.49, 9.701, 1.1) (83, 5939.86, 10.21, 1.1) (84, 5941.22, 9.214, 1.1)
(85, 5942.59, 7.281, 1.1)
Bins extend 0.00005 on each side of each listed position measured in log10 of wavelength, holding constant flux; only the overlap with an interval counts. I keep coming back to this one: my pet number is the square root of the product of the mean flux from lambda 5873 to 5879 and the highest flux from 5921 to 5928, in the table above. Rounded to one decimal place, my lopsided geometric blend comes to 10.7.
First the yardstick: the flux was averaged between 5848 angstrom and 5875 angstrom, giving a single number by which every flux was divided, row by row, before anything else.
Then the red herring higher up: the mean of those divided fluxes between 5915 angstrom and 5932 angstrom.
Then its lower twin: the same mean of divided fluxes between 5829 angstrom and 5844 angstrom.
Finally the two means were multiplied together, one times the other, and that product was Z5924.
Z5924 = 1.14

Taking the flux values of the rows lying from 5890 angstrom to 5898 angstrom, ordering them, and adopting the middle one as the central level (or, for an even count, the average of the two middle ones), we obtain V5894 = 9.5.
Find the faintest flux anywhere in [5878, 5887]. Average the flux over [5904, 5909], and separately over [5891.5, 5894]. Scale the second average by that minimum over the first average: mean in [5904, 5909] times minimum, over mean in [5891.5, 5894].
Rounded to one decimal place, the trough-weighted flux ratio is 8.4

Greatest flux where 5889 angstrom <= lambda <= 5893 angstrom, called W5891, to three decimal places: 9.465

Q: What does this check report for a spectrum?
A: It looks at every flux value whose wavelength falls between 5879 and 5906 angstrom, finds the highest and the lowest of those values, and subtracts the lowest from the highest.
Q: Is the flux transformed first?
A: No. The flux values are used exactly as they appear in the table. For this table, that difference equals 5.00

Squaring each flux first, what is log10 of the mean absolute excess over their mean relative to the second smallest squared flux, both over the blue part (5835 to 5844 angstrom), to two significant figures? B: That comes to -0.71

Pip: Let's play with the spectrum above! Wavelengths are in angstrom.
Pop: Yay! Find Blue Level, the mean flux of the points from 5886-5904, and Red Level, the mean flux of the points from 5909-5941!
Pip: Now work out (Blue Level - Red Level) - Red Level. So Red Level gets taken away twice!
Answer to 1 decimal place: -10.8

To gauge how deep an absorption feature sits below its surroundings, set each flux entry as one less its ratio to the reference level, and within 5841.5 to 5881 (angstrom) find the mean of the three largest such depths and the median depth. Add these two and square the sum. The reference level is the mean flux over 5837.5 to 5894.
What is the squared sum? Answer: 0.014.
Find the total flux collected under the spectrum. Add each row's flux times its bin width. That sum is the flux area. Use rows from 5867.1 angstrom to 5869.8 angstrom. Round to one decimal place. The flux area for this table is 28.6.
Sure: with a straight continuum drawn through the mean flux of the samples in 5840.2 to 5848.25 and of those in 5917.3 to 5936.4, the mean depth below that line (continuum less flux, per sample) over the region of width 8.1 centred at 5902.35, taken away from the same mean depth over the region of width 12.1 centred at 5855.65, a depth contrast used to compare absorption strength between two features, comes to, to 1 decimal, 0.0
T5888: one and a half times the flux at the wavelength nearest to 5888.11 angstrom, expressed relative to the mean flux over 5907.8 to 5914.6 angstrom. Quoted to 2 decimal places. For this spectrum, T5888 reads 1.42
